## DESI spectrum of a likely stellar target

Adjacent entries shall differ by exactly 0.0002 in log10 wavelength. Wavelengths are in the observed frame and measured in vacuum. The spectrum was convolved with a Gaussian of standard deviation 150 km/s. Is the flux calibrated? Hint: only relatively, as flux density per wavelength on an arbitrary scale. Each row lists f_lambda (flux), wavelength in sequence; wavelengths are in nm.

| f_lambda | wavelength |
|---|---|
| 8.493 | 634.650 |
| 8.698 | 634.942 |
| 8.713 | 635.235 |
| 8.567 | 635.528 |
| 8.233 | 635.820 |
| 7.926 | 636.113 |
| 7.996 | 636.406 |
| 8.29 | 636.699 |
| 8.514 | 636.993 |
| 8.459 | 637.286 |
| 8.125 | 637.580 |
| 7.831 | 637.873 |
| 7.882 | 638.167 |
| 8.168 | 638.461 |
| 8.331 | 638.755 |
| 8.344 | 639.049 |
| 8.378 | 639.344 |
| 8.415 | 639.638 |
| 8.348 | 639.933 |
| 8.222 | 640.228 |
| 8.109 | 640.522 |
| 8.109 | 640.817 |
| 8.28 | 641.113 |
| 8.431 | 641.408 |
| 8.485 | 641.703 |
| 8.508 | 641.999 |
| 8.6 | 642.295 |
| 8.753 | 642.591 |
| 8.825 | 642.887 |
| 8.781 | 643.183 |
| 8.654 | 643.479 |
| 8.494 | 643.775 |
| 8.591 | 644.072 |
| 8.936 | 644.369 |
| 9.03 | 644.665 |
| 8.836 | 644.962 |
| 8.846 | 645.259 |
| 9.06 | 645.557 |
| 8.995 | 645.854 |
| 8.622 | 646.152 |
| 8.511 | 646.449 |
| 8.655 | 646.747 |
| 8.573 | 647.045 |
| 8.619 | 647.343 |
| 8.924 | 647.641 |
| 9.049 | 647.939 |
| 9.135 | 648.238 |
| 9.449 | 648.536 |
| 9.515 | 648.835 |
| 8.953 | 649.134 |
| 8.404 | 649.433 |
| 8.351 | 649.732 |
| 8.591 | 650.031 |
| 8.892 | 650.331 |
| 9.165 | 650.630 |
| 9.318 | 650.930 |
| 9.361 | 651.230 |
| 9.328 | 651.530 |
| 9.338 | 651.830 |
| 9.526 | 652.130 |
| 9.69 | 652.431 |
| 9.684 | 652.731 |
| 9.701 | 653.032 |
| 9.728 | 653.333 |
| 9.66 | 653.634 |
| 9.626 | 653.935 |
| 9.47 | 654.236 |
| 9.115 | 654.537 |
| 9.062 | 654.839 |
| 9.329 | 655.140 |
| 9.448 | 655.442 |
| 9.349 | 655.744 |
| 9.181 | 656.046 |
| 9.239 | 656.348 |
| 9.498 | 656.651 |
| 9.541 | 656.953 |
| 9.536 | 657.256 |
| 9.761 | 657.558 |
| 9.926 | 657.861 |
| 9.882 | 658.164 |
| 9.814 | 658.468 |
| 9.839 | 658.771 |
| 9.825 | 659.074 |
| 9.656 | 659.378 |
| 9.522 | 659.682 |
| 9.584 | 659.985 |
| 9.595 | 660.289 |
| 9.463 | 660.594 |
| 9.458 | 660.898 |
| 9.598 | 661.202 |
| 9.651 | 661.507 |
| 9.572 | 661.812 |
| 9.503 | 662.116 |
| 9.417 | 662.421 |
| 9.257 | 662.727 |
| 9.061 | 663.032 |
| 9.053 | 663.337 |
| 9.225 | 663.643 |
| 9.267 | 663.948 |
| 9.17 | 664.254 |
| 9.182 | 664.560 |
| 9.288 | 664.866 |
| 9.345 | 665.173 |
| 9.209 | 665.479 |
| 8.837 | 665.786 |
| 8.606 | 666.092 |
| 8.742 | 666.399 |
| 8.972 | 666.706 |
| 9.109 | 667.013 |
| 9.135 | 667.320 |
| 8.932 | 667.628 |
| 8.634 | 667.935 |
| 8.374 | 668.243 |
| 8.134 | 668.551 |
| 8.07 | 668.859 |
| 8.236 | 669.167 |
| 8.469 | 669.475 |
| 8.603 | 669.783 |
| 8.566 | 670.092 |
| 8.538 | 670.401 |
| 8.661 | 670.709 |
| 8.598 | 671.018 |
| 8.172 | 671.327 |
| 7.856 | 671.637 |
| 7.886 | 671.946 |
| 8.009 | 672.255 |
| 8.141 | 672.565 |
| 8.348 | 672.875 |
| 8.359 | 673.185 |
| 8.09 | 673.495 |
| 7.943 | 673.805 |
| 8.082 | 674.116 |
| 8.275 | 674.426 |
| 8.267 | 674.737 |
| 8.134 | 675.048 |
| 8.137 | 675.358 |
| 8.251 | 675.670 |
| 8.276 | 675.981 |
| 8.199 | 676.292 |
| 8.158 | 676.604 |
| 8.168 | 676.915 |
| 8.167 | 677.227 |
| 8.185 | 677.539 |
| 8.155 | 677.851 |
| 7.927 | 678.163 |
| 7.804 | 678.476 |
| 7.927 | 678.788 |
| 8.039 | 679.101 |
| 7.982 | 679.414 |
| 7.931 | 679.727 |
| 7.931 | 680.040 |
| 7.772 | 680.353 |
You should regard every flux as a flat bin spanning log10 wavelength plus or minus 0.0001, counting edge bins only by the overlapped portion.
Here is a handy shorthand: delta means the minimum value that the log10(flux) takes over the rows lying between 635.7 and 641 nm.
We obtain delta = 0.89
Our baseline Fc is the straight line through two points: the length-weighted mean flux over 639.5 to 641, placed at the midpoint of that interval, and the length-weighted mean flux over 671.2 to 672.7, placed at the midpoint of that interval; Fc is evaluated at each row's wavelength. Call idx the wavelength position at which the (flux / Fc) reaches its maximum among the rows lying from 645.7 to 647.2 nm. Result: 645.854 nm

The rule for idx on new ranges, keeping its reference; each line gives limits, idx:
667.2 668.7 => 667.320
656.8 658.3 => 657.861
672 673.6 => 673.185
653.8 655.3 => 653.935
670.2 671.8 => 670.709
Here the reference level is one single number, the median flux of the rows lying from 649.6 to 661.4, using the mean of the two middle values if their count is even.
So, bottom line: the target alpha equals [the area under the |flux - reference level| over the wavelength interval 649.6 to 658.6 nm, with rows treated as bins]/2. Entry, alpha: 1.2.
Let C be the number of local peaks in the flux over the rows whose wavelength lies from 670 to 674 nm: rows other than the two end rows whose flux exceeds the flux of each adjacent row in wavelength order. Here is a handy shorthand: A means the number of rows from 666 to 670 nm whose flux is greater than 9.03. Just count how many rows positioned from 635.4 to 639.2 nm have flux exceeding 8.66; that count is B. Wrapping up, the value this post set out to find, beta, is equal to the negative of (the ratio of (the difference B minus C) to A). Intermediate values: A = 2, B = 0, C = 2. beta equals 1.0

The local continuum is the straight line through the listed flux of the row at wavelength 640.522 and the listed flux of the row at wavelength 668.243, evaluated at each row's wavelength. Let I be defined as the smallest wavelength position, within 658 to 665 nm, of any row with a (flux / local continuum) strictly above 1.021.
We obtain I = 658.164 nm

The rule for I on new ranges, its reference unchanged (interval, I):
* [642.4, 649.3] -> 642.591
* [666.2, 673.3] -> 666.399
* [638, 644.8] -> 638.755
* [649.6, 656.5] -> 650.031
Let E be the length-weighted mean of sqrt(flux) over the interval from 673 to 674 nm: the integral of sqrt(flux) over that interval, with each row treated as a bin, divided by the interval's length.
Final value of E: 2.85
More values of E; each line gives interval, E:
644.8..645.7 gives 2.98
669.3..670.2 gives 2.92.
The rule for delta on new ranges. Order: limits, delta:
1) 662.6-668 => 0.93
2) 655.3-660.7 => 0.96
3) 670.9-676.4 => 0.90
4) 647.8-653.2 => 0.92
